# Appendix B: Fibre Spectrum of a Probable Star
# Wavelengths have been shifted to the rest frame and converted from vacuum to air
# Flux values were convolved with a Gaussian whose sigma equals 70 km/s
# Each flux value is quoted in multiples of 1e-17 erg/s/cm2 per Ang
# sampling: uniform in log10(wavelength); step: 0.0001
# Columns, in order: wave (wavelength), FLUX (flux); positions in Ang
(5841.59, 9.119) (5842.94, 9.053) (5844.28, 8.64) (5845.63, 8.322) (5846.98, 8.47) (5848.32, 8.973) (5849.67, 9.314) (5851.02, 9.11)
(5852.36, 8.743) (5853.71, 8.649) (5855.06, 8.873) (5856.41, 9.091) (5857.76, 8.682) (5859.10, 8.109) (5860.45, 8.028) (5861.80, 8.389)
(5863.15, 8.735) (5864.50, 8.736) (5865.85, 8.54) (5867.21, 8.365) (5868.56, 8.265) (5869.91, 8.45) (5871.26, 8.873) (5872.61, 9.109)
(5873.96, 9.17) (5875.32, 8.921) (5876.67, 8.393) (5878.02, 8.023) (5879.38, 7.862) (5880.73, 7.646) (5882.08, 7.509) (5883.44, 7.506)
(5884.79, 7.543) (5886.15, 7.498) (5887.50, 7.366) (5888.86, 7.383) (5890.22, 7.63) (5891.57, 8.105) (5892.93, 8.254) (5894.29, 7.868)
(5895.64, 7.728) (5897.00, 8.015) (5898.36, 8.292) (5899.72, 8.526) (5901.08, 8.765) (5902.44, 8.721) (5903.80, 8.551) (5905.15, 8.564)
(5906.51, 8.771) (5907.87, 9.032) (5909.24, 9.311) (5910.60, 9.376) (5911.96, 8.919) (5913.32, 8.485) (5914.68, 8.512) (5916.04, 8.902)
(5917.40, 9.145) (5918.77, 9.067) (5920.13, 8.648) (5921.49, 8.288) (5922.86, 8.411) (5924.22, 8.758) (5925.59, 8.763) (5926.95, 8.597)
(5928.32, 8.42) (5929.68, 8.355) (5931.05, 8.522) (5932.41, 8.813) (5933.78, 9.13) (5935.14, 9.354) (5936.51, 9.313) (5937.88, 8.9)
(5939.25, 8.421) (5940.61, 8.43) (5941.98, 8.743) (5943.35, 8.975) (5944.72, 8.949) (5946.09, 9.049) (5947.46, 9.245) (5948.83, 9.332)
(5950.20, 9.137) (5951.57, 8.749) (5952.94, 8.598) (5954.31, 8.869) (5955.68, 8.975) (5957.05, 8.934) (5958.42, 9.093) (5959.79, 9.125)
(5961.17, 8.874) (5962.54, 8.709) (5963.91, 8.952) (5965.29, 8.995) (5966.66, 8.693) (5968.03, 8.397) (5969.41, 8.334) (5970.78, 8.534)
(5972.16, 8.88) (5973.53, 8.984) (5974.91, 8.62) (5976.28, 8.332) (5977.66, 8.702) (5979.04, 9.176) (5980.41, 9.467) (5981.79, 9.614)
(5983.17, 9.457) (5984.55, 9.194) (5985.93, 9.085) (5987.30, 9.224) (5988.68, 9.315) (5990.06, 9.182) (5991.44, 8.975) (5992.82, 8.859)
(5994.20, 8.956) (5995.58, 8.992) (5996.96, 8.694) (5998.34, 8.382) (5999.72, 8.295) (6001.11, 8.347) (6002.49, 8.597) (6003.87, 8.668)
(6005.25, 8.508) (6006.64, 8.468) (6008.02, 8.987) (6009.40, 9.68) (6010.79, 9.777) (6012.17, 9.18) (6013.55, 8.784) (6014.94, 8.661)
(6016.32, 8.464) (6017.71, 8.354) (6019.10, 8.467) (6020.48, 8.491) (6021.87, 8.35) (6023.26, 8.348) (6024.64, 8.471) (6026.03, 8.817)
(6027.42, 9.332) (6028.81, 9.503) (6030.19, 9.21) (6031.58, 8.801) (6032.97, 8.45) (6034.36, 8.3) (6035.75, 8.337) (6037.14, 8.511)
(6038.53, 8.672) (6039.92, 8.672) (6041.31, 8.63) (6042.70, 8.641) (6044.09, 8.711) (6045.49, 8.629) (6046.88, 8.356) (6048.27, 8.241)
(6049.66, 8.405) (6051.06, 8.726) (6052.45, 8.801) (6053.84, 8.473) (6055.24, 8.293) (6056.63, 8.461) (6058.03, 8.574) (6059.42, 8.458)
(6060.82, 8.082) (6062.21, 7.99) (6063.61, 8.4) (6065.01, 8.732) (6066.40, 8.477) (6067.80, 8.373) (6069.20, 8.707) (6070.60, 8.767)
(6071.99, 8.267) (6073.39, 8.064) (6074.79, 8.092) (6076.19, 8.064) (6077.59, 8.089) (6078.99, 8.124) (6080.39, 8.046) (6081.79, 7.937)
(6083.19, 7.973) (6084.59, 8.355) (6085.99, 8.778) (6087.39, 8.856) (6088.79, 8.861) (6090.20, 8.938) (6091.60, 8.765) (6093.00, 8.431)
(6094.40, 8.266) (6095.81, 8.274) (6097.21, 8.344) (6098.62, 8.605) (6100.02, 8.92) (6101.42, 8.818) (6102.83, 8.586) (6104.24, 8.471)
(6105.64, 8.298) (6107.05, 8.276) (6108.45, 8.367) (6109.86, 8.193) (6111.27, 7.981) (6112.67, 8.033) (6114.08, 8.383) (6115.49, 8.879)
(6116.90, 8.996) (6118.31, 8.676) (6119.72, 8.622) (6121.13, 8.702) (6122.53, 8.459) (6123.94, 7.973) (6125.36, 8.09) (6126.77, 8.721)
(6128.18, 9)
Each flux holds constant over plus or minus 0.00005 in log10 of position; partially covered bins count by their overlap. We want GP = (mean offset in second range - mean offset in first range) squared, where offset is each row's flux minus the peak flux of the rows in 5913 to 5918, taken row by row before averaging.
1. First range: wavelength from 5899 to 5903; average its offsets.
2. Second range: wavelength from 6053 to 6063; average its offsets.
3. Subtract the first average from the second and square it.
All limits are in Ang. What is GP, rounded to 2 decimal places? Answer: 0.11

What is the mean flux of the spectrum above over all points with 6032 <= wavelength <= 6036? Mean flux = 8.4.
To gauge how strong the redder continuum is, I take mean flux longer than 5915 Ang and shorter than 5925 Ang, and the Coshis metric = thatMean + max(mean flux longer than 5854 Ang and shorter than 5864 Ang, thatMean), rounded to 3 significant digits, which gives 17.5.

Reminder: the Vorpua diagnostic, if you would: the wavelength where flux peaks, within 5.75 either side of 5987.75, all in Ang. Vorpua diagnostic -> 5983.17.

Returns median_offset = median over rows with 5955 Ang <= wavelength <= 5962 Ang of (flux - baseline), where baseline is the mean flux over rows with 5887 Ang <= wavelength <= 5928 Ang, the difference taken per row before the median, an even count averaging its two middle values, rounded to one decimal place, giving 0.5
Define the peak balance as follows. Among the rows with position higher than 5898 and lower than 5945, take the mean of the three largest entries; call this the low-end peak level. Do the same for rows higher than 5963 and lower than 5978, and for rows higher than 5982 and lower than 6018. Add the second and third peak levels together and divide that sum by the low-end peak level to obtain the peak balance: 1.99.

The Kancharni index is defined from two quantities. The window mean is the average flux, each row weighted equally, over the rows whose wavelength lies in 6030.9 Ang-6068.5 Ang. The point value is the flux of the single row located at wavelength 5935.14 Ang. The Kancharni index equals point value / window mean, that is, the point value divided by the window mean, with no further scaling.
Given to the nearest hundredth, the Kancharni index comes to 1.10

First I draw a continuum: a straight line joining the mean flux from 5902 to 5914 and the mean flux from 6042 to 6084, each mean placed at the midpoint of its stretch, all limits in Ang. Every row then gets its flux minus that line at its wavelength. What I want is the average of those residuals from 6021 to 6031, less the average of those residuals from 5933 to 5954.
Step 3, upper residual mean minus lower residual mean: 0.17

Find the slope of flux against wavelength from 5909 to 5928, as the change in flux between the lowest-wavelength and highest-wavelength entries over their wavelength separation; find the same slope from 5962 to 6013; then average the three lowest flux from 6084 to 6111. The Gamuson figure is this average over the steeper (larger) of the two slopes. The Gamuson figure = 869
